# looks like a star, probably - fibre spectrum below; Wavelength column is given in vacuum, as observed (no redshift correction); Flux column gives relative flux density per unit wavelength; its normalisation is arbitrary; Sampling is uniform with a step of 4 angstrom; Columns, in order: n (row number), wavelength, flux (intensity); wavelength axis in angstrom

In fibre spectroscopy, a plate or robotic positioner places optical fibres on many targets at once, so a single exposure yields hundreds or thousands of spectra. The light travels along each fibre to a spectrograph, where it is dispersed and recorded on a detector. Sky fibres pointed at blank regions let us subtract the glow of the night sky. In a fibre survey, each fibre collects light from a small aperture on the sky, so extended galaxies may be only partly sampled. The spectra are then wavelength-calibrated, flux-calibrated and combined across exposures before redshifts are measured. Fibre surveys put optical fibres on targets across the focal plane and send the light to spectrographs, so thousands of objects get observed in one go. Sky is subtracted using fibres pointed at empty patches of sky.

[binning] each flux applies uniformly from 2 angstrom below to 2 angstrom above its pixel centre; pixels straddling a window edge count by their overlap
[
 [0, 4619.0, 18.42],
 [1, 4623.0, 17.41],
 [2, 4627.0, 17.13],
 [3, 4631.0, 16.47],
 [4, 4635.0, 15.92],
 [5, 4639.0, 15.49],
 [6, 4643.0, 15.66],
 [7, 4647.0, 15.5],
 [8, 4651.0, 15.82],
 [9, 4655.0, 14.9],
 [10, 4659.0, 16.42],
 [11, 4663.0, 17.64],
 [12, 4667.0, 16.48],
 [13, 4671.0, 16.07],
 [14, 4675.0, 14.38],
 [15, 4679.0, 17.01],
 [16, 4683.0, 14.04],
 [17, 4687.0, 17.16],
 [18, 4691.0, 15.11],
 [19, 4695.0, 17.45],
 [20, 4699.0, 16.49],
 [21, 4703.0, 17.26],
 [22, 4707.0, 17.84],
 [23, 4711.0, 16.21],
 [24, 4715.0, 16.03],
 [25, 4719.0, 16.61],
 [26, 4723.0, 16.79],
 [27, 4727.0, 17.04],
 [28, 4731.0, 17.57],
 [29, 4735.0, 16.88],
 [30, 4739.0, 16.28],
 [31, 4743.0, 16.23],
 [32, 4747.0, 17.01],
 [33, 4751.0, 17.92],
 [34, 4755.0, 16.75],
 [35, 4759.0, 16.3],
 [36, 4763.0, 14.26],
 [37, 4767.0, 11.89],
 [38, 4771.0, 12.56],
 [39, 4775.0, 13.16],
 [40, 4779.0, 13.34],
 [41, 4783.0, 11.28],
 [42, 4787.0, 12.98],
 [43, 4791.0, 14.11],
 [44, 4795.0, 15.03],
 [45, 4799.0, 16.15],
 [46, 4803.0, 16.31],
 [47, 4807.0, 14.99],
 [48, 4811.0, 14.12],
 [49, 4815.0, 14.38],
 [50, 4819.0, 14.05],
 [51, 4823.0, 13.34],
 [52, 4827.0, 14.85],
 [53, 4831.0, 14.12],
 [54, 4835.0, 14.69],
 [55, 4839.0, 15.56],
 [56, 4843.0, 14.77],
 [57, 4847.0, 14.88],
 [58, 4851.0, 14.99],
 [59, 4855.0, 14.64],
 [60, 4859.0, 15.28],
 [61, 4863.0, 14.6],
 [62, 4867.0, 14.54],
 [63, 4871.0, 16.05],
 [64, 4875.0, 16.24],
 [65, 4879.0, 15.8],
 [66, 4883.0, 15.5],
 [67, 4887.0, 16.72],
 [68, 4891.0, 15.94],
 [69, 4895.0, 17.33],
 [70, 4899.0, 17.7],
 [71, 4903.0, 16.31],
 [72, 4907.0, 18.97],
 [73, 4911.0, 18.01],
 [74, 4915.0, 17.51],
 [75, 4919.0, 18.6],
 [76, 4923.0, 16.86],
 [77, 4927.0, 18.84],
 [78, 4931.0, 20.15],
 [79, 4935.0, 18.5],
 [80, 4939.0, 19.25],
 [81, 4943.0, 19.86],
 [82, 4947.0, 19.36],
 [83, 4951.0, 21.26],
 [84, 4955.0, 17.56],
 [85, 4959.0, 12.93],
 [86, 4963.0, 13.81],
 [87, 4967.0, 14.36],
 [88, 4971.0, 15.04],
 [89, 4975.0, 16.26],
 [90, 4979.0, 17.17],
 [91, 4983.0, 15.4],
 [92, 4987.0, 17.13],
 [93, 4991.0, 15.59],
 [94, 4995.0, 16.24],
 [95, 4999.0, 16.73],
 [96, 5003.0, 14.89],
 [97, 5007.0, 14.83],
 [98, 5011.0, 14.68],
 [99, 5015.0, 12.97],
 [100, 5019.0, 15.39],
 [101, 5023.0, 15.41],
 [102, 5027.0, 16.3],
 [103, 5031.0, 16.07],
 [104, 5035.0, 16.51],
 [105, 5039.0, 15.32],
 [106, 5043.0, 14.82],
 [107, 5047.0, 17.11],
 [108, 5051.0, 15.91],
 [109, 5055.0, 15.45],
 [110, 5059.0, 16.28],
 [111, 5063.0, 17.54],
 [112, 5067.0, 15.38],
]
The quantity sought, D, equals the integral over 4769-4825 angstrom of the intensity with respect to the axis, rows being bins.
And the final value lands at 783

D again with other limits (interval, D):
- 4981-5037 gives 873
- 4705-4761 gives 942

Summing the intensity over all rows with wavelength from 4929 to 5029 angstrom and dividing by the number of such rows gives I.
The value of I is 16.4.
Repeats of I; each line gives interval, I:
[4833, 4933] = 16.4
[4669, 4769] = 16.3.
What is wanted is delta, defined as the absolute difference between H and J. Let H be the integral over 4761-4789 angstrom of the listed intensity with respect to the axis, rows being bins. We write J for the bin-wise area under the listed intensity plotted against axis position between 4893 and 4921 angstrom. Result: 140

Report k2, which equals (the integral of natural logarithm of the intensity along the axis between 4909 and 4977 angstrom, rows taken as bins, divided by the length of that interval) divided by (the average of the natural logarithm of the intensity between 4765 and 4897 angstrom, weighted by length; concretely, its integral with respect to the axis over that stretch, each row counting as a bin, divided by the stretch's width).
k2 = 1.06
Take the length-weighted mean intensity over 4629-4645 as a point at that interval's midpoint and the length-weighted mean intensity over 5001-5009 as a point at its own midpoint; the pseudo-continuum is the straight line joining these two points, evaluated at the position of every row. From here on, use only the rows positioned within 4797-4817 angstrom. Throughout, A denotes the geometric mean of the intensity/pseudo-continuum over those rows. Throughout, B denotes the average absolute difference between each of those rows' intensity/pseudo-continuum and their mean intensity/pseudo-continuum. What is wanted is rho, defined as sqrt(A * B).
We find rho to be 0.229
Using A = 0.98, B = 0.053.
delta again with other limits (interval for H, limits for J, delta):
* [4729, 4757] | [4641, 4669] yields 25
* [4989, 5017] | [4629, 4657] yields 15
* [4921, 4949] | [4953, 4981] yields 103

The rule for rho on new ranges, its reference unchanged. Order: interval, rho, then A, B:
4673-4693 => 0.278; 0.98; 0.078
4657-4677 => 0.223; 1.02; 0.048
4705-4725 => 0.183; 1.06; 0.032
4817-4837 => 0.166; 0.92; 0.030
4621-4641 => 0.200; 1.04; 0.039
